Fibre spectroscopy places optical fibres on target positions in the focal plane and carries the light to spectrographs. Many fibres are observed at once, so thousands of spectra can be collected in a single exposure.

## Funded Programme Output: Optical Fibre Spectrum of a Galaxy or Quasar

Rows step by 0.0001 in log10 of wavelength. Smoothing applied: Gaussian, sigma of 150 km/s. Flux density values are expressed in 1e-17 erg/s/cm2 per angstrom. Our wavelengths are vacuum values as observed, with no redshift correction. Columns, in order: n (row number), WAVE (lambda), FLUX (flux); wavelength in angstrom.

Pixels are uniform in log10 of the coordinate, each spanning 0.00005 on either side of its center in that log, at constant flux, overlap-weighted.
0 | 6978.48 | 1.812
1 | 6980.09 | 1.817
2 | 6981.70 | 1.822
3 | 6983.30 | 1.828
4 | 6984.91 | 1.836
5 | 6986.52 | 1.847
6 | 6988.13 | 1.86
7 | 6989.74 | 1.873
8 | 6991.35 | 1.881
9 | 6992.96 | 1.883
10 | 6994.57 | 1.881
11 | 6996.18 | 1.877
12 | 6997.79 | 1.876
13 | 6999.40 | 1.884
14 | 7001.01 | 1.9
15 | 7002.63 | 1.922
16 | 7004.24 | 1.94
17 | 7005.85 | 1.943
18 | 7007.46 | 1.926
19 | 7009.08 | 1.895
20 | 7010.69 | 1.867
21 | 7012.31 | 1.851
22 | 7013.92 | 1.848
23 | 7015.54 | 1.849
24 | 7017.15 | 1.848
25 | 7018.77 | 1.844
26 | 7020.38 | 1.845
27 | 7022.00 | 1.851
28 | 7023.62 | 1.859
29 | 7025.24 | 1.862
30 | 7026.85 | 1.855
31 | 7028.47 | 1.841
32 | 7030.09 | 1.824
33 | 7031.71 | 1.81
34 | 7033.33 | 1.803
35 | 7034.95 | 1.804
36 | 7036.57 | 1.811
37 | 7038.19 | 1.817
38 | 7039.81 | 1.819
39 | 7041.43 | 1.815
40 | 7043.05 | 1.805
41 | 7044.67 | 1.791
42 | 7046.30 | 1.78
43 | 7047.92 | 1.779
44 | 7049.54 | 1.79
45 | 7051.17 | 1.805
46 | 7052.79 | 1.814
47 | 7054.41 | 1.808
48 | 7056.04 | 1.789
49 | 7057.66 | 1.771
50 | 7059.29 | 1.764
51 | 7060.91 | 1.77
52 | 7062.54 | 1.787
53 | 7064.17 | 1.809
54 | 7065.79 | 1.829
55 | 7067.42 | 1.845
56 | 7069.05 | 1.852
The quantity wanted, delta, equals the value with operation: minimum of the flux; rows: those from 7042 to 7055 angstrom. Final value 1.779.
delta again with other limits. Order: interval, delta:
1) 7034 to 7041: 1.804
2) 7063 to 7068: 1.809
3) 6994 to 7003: 1.876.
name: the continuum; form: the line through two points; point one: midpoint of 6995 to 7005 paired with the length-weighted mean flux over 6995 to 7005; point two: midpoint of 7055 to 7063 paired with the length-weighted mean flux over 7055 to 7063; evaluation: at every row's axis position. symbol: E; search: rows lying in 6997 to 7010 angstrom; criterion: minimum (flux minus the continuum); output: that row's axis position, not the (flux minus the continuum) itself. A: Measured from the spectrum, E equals 6997.79 angstrom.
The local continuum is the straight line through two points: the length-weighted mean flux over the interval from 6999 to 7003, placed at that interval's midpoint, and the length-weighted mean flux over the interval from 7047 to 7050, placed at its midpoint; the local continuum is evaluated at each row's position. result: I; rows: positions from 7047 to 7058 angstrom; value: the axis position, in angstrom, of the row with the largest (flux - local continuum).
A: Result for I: 7052.79 angstrom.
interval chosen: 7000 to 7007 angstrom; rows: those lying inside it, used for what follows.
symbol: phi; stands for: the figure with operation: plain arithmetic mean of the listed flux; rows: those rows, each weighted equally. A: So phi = 1.93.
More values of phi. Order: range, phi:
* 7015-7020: 1.85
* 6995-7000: 1.88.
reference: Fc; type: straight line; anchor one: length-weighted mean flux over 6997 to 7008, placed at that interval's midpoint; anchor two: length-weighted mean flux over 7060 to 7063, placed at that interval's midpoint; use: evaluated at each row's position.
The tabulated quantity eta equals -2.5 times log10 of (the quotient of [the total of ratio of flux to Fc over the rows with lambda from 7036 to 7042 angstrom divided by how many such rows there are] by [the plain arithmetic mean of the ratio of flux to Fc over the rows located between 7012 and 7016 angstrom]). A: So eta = -0.014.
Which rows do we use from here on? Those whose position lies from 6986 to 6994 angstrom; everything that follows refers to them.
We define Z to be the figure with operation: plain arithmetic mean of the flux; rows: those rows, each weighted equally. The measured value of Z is 1.87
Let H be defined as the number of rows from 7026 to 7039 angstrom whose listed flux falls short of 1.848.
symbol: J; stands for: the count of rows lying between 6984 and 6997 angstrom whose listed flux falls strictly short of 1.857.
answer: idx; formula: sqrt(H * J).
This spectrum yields 4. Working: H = 7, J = 2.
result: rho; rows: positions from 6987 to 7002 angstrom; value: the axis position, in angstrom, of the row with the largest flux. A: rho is 7001.01 angstrom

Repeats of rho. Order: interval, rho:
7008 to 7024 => 7009.08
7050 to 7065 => 7052.79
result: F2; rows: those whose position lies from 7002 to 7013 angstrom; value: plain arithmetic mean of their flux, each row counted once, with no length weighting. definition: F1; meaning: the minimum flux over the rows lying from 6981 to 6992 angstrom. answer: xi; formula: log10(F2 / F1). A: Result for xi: 0.020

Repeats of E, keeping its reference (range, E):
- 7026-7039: 7033.33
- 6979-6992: 6980.09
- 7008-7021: 7012.31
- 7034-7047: 7046.30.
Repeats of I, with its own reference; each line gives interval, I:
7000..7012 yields 7005.85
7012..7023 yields 7022.00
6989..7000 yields 6999.40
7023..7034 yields 7025.24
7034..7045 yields 7039.81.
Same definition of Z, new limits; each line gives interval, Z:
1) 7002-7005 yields 1.93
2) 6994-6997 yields 1.88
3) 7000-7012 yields 1.91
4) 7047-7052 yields 1.79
